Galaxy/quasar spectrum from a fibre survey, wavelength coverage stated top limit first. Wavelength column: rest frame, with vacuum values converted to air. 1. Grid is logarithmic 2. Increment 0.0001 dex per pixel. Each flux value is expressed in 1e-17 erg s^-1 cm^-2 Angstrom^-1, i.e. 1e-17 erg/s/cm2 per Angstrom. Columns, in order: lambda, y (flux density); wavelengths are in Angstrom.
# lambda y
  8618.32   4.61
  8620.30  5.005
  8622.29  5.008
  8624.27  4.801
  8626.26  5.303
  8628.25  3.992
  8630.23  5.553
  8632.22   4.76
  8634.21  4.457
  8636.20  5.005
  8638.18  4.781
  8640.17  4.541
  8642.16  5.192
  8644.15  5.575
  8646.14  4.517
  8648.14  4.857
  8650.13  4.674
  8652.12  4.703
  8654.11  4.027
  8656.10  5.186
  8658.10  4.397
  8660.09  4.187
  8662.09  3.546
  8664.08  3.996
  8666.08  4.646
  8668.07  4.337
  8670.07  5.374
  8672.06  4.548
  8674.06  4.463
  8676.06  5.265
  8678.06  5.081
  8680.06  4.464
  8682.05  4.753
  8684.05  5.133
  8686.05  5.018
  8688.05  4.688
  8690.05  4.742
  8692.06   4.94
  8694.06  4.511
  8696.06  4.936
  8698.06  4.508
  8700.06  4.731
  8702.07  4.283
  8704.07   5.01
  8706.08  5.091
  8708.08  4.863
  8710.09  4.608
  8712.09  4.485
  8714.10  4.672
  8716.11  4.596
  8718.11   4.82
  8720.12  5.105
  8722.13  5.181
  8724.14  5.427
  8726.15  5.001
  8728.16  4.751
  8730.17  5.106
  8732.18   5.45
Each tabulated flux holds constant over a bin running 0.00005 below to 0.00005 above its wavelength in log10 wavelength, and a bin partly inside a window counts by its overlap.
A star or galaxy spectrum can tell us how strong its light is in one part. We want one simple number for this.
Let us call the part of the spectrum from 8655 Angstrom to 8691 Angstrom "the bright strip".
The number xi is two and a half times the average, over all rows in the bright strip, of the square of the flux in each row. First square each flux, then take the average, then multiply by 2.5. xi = 55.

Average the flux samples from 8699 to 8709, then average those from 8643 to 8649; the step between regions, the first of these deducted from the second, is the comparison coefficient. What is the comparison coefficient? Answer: 0.19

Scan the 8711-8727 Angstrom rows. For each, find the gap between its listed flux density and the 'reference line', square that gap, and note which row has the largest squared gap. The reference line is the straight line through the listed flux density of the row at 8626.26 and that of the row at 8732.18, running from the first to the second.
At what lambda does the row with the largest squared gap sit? 8712.09 Angstrom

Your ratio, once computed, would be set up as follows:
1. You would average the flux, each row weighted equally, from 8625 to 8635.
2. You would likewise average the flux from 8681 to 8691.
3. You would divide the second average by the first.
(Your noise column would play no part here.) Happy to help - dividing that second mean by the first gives 1.01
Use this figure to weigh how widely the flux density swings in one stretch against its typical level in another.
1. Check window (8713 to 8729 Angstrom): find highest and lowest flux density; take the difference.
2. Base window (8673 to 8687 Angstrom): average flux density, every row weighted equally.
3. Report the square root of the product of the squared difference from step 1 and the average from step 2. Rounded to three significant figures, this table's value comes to 1.84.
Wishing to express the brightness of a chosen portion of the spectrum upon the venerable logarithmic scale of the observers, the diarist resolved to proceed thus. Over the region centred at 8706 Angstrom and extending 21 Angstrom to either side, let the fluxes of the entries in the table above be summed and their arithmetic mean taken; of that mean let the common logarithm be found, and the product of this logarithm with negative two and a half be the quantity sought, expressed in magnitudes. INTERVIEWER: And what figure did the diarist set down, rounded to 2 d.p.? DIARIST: -1.71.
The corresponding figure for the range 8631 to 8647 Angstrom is -1.72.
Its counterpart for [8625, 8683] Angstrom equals -1.68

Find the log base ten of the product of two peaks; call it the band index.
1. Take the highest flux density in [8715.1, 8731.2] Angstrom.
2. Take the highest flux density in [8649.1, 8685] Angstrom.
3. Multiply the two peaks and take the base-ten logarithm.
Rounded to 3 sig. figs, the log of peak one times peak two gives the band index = 1.46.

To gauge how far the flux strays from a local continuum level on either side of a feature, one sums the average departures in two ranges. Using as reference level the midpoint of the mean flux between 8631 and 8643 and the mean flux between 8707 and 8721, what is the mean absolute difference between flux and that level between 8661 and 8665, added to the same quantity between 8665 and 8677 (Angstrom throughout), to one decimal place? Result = 1.4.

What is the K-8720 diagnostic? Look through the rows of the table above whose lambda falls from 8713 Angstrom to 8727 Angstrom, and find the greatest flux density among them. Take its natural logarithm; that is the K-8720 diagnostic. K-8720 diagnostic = 1.69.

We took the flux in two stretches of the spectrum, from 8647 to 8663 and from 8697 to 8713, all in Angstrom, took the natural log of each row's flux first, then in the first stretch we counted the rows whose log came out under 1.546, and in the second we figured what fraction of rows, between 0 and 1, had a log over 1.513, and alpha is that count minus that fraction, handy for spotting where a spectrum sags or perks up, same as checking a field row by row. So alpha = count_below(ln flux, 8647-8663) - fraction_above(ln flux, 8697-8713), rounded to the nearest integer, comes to 4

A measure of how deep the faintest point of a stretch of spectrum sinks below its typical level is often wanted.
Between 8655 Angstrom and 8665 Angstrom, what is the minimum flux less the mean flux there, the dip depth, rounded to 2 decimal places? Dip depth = -0.72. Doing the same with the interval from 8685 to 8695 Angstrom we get -0.27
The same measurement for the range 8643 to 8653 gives -0.35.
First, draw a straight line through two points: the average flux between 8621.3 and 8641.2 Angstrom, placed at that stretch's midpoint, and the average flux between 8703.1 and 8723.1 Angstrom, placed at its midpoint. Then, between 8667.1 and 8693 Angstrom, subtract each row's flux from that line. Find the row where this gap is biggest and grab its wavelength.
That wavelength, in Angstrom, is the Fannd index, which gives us 8668.07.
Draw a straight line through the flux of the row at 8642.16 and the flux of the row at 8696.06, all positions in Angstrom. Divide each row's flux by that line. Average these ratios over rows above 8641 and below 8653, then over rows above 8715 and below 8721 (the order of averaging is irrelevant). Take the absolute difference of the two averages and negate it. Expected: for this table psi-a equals -0.050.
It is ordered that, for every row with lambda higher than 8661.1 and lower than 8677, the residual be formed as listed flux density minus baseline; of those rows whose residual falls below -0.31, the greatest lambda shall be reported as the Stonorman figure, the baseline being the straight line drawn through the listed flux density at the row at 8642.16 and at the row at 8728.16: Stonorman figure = 8674.06 Angstrom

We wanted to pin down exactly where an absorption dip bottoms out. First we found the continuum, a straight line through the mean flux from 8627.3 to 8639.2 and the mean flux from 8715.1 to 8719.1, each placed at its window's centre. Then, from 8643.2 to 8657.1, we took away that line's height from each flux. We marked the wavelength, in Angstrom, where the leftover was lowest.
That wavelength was 8654.11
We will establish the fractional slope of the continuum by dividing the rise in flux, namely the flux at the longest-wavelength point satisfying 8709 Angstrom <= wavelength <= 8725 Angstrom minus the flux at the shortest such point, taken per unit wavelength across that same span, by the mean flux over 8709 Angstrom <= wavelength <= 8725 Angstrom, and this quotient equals 0.012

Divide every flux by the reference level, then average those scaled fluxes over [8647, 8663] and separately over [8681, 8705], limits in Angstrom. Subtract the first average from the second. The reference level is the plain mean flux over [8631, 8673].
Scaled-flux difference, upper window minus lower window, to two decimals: 0.07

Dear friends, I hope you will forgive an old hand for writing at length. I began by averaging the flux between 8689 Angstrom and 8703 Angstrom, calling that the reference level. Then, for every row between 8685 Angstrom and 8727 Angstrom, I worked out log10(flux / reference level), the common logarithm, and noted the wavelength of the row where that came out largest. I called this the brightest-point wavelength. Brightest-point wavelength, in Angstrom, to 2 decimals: 8724.14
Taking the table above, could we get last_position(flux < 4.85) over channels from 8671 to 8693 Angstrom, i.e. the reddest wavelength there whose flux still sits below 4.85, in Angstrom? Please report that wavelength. 8690.05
